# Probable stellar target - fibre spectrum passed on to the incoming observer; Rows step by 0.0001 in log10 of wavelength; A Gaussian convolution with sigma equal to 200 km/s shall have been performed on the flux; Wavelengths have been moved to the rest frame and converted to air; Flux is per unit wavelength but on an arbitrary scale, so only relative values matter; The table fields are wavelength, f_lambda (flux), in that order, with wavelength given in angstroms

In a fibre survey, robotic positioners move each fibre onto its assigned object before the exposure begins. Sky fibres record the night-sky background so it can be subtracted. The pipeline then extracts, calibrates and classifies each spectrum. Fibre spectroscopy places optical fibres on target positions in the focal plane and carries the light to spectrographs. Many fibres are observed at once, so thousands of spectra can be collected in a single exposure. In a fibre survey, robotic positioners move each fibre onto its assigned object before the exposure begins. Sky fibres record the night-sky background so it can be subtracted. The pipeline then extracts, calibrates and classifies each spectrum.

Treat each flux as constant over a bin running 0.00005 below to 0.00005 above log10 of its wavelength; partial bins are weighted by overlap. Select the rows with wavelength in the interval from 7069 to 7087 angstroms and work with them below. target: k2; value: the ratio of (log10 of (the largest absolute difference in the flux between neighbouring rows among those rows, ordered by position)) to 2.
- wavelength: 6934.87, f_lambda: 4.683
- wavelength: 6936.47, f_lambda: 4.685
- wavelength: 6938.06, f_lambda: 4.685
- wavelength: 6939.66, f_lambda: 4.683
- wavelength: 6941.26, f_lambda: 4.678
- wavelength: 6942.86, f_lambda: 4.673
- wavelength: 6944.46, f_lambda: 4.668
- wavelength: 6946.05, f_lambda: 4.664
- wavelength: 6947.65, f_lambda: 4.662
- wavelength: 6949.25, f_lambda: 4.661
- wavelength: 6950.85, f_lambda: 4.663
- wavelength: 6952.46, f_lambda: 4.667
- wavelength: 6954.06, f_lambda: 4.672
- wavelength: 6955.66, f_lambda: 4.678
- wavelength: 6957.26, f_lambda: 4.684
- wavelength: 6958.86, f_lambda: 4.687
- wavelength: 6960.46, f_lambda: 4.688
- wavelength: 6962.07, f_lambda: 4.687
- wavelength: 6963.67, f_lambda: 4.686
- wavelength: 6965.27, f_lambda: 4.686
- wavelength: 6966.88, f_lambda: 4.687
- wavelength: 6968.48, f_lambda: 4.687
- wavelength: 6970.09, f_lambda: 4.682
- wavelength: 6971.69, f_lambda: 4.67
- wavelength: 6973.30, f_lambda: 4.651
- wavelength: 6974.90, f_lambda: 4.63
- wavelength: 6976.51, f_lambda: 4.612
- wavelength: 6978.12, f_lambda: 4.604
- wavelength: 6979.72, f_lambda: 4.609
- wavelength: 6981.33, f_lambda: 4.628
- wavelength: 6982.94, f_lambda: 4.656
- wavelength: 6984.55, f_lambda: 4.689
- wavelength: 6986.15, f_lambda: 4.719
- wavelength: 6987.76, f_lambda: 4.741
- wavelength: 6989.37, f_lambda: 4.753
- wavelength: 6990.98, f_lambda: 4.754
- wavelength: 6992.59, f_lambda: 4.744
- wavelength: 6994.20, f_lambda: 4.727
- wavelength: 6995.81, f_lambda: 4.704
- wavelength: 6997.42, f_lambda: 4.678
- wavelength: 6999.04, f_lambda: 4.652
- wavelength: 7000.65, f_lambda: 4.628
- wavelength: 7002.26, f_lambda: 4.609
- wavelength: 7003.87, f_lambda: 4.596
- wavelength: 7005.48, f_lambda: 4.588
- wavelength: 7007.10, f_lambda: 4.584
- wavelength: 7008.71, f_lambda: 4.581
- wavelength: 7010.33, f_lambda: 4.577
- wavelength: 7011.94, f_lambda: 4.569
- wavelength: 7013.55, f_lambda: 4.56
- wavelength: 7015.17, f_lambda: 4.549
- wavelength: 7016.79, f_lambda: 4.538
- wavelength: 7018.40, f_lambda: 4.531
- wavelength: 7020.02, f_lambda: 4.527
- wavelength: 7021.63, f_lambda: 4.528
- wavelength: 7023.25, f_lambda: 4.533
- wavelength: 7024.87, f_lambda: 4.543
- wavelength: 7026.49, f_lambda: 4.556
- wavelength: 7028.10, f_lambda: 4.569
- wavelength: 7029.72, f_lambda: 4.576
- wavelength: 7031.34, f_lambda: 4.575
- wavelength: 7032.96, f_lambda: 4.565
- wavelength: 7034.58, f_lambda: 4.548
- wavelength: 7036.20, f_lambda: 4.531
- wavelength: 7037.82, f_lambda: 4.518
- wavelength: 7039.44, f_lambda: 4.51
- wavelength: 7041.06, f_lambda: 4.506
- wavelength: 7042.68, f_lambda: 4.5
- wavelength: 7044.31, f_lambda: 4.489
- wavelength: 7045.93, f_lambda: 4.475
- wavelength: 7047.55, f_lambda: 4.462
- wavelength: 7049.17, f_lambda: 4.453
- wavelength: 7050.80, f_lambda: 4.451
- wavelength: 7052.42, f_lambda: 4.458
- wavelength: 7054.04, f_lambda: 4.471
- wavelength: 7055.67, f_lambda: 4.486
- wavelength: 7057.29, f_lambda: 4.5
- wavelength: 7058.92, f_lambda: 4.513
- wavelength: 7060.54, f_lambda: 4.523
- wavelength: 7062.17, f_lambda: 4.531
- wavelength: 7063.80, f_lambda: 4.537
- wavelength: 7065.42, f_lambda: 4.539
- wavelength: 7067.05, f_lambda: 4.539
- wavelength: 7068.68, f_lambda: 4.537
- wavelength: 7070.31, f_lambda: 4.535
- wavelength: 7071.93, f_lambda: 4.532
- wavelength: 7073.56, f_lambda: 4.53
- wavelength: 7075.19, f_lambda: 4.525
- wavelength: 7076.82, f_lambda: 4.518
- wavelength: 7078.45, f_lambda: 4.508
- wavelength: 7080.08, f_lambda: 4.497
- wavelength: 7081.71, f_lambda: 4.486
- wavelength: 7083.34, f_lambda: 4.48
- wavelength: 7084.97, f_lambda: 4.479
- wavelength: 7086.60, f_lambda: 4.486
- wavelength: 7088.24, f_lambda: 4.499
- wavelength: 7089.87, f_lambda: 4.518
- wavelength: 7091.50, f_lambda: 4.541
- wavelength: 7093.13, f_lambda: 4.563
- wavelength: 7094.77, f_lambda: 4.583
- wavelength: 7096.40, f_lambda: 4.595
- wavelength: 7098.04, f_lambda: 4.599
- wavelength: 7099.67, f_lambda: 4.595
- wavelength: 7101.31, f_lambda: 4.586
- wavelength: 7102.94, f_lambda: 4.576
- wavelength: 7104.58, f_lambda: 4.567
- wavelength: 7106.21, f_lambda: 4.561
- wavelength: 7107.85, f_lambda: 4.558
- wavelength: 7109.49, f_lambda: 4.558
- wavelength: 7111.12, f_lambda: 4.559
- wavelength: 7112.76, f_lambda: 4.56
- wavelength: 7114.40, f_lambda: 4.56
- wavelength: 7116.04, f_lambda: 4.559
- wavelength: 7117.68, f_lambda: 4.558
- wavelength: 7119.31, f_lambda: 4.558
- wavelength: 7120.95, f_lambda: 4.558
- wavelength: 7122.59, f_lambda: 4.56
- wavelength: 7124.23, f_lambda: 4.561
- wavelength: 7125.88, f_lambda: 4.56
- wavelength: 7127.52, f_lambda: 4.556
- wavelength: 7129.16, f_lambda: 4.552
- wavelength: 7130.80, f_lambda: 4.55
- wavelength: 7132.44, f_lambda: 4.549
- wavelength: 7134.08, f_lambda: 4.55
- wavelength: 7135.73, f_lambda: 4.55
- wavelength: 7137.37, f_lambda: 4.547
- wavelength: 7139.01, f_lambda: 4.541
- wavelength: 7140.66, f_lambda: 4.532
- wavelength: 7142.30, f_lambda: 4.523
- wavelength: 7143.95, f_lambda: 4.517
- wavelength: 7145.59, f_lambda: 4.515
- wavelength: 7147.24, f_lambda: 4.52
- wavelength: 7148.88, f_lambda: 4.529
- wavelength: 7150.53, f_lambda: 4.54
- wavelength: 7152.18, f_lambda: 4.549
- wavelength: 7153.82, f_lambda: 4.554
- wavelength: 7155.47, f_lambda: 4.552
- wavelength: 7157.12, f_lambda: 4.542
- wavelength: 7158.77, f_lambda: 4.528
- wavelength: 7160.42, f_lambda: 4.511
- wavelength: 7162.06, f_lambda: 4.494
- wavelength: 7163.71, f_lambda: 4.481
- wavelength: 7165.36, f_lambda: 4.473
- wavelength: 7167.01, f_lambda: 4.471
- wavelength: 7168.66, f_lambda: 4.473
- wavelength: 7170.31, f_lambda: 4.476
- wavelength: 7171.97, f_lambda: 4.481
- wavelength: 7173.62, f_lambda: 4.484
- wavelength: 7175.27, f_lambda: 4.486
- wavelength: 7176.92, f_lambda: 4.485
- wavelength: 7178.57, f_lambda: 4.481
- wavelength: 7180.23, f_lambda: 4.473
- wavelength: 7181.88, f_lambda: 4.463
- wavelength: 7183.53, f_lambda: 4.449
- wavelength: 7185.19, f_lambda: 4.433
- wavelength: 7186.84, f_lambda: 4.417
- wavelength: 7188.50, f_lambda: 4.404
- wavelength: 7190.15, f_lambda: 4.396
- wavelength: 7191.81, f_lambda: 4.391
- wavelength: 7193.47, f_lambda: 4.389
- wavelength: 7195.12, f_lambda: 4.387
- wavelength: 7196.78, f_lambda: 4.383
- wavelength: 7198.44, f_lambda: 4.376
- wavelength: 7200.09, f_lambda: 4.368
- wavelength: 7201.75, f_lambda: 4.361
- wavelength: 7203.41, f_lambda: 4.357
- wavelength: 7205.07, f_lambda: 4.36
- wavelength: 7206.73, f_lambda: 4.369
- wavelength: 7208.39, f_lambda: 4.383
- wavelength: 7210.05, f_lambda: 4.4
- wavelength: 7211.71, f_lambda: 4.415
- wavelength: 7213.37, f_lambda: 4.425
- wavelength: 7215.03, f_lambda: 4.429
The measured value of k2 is -0.98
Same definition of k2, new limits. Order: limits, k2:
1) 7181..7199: -0.90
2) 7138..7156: -0.98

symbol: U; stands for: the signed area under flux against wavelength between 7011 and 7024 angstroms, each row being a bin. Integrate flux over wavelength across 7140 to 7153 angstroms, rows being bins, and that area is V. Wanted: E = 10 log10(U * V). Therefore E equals 35.4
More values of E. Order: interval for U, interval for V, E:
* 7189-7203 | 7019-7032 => 35.6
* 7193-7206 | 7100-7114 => 35.6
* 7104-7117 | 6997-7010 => 35.5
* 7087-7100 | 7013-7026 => 35.4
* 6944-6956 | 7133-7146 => 35.2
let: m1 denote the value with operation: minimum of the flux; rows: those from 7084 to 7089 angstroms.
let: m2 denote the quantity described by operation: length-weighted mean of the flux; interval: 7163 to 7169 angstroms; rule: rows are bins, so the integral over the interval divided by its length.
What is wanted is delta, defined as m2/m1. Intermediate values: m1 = 4.479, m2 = 4.47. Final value 1.00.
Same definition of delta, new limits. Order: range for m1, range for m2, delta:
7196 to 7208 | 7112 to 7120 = 1.05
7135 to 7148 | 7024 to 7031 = 1.01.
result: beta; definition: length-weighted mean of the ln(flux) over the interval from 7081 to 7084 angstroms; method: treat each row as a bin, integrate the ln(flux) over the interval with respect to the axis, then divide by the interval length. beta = 1.50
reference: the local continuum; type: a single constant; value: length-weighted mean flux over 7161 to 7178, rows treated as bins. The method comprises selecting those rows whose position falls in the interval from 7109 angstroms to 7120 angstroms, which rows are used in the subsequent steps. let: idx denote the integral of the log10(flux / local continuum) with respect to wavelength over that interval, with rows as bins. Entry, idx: 0.08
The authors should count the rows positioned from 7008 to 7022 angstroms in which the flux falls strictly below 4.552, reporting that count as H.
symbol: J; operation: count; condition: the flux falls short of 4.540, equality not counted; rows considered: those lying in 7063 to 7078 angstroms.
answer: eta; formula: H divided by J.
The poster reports 0.6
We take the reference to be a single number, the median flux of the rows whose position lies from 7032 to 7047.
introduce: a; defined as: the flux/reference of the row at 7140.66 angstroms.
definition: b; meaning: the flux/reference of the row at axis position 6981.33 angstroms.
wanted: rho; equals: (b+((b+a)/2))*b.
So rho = 2.10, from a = 1.00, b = 1.03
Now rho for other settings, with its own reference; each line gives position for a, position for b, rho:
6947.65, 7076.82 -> 2.02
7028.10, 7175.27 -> 1.99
